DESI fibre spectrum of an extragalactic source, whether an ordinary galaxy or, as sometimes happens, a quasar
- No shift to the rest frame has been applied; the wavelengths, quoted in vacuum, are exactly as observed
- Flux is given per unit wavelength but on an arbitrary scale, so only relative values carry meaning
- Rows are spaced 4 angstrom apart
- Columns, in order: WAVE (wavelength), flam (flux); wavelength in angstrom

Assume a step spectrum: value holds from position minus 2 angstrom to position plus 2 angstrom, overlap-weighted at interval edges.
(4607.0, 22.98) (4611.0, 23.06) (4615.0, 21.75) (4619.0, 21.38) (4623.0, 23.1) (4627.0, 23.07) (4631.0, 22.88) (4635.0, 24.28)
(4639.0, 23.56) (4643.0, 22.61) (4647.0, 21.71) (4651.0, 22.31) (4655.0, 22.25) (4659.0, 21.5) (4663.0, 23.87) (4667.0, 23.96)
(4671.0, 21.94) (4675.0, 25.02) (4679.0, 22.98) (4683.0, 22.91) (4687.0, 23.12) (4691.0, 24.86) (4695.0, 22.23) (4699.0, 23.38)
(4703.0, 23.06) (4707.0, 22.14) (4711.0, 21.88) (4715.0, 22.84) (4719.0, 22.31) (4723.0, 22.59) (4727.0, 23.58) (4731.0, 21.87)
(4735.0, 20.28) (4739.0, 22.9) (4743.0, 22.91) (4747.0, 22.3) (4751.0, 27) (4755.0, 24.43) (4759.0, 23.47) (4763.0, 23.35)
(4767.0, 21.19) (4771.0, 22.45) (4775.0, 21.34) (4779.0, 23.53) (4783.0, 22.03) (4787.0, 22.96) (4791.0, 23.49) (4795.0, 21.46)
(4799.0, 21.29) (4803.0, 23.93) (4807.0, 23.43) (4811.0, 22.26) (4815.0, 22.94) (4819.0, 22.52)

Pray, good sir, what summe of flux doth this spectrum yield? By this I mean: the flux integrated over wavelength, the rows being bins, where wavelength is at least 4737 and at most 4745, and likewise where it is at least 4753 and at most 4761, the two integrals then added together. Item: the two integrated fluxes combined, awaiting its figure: 375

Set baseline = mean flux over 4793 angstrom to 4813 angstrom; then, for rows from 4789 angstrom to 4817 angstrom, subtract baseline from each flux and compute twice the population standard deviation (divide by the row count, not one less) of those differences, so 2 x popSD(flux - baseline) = 1.9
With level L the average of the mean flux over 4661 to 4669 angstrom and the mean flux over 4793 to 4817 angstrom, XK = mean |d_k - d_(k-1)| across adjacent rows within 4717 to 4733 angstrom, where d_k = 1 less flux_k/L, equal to 0.043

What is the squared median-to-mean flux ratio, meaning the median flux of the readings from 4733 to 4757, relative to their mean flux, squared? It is 0.97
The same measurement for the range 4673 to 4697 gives 0.96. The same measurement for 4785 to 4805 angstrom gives 1.03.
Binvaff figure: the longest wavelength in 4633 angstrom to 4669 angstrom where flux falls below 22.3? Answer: 4659.0 angstrom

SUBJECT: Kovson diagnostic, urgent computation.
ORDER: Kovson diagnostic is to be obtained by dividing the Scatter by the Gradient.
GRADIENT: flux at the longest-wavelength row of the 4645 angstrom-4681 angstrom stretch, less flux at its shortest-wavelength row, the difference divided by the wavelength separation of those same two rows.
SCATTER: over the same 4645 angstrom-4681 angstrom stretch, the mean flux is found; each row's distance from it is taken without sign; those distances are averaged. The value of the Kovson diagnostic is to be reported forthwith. 25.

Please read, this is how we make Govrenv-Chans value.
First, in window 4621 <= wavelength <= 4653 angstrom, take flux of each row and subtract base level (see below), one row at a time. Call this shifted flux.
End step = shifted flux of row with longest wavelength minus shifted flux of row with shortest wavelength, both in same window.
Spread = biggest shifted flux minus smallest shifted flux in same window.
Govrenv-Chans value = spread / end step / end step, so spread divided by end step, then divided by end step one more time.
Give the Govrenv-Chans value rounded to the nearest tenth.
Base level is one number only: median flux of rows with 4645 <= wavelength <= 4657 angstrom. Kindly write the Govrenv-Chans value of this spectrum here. 4.1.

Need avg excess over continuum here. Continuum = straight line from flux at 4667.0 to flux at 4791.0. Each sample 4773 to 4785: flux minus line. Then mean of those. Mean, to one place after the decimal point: -1.2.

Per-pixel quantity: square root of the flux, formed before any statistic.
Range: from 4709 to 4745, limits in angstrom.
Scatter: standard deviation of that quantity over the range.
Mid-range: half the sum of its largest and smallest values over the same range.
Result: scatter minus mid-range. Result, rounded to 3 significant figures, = -4.58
